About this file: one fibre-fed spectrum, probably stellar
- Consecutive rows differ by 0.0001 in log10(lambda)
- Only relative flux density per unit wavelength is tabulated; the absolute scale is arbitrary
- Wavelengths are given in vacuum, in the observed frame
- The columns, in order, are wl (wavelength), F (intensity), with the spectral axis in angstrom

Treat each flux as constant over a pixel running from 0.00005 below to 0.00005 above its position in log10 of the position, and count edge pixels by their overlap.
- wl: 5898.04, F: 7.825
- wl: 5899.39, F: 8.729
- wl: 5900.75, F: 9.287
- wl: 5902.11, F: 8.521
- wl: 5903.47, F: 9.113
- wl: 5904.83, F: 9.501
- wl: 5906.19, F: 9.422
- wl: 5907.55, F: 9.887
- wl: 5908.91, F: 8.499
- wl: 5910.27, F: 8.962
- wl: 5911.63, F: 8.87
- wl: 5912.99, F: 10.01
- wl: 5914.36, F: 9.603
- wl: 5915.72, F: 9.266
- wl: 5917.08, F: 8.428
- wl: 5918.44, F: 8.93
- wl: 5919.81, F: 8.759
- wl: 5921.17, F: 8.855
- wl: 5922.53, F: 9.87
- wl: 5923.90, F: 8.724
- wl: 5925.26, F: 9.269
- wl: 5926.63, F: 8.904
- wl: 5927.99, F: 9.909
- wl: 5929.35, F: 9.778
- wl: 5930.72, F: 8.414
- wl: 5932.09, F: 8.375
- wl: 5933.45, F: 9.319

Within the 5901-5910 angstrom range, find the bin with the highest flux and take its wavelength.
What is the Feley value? 5907.55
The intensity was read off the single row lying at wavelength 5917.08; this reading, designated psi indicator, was 8.428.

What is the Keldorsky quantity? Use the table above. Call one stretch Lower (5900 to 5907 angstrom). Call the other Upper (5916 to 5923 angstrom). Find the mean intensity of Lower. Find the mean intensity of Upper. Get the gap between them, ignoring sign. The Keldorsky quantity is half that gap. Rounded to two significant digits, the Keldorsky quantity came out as 0.10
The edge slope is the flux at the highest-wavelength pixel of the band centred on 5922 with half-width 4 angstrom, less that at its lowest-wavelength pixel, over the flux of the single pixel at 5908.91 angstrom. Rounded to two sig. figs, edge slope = 0.040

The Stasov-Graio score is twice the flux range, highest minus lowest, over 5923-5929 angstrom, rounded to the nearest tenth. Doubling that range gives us 2.4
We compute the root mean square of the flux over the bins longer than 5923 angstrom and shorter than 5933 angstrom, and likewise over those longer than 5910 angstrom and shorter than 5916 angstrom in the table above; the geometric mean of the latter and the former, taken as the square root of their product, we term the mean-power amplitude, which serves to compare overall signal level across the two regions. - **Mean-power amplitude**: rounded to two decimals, 9.21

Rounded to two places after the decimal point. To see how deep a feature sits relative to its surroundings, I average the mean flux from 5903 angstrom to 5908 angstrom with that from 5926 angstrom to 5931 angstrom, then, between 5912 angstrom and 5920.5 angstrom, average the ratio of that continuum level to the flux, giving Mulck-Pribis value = 1.03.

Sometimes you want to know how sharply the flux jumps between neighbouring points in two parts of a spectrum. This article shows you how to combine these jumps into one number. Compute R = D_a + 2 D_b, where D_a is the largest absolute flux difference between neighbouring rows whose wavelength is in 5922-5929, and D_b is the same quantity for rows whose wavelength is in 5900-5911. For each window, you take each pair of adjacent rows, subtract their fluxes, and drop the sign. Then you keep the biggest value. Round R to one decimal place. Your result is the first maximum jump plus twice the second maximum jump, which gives 3.9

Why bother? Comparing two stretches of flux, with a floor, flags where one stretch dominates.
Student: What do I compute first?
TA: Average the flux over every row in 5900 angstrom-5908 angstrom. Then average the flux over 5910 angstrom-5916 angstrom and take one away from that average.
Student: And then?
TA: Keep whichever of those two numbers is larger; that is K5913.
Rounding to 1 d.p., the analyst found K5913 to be 9.3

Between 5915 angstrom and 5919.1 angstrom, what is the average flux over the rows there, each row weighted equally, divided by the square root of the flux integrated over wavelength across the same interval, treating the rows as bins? 1.47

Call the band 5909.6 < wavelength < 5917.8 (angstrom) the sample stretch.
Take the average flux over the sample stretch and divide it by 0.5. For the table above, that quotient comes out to 18.4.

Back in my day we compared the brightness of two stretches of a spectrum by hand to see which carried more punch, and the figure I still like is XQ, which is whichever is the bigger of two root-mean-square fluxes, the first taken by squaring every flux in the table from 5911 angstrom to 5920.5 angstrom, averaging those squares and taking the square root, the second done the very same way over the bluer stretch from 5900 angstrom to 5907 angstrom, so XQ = 9.18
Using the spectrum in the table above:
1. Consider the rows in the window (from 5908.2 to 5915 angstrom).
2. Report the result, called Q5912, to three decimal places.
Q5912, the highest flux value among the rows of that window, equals 10.010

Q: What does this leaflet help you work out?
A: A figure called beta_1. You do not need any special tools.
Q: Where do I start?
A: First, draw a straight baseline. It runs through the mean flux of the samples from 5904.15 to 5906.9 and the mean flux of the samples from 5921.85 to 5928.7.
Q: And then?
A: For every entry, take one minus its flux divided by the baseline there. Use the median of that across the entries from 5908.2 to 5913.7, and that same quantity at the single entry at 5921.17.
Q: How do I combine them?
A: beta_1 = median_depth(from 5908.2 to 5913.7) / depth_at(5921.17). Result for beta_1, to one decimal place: 1.0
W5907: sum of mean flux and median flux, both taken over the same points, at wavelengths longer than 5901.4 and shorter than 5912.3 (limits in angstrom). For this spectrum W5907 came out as 18.1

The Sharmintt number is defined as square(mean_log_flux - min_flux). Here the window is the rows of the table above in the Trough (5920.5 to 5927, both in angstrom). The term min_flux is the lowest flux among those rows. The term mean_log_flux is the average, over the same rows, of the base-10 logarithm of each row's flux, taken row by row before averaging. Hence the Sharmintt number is 60.3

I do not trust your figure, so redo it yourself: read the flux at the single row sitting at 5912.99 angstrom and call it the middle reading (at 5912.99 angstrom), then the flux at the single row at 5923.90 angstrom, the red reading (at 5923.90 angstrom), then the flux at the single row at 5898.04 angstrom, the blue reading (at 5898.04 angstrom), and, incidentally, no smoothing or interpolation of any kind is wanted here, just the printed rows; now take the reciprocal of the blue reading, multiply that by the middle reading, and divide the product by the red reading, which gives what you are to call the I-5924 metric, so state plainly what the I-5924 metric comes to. 0.147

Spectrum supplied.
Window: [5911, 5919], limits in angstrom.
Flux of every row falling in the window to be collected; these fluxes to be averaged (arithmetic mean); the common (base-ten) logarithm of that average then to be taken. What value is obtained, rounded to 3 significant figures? 0.963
